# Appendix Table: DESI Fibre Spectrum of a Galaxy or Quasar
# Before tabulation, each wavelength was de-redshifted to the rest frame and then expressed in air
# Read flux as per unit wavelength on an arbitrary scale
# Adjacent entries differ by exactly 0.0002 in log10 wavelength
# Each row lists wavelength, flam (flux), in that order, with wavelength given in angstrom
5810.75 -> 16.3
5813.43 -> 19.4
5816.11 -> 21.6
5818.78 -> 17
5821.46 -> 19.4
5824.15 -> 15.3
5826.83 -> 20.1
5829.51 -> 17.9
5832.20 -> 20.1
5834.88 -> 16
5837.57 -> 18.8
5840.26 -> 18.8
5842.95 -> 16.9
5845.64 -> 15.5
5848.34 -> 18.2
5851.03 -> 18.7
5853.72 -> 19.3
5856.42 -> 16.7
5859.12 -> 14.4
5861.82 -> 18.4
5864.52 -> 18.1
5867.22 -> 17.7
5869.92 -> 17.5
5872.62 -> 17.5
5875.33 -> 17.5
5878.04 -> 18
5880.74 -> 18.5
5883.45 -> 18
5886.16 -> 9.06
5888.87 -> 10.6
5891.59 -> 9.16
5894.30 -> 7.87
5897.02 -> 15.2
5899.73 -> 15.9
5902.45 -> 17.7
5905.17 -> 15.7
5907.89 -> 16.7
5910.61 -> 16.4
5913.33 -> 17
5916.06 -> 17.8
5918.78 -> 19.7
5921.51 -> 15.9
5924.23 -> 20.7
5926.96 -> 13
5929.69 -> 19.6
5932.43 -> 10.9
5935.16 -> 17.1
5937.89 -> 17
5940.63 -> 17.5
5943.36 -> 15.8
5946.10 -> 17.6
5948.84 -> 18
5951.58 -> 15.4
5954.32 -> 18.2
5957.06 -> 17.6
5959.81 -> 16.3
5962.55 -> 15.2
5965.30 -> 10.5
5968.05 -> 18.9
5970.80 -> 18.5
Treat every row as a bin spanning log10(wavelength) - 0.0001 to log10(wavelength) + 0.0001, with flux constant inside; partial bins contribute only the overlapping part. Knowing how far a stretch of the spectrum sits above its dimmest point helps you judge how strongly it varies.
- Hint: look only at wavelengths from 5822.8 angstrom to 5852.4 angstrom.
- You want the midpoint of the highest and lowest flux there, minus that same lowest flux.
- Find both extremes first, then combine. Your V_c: 2.4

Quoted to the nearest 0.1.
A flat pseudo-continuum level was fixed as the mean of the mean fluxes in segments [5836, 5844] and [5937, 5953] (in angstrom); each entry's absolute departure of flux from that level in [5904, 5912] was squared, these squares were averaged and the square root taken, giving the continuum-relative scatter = 1.3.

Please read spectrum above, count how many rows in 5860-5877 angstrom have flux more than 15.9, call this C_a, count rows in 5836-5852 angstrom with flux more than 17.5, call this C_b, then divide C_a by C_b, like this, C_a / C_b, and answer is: 1.50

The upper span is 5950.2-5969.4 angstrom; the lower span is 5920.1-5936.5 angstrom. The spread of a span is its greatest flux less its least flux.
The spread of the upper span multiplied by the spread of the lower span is 82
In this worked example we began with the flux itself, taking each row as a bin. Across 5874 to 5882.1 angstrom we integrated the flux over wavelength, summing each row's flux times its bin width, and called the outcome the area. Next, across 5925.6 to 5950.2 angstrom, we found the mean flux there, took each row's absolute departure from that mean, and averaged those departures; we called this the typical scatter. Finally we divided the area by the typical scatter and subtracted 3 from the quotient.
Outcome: 69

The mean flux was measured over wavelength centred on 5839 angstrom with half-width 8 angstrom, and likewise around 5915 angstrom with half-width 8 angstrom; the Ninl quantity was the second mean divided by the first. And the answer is 0.98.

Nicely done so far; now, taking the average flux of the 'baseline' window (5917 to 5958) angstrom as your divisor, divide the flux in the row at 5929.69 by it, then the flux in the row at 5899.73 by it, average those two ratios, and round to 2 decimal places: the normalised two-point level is 1.05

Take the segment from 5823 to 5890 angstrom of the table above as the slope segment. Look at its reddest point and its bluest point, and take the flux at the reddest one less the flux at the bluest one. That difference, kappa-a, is -4.7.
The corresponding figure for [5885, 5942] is 8.4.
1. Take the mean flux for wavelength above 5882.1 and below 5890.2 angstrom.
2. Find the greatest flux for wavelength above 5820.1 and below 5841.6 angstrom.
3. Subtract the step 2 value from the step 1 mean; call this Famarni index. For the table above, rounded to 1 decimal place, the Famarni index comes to -7.5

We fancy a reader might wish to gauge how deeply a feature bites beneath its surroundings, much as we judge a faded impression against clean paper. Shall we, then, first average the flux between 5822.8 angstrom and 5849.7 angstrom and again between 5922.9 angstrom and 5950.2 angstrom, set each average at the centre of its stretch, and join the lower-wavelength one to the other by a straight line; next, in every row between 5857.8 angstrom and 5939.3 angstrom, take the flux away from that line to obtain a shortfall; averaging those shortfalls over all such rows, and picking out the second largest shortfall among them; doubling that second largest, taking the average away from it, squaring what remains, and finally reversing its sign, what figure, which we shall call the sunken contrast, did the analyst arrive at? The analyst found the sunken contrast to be -231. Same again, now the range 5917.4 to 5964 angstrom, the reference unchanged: -60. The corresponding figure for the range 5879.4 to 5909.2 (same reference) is -175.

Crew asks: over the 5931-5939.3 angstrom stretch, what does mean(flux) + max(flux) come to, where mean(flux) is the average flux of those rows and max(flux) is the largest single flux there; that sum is 32.1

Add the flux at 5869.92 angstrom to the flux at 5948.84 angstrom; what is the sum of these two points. 35.5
